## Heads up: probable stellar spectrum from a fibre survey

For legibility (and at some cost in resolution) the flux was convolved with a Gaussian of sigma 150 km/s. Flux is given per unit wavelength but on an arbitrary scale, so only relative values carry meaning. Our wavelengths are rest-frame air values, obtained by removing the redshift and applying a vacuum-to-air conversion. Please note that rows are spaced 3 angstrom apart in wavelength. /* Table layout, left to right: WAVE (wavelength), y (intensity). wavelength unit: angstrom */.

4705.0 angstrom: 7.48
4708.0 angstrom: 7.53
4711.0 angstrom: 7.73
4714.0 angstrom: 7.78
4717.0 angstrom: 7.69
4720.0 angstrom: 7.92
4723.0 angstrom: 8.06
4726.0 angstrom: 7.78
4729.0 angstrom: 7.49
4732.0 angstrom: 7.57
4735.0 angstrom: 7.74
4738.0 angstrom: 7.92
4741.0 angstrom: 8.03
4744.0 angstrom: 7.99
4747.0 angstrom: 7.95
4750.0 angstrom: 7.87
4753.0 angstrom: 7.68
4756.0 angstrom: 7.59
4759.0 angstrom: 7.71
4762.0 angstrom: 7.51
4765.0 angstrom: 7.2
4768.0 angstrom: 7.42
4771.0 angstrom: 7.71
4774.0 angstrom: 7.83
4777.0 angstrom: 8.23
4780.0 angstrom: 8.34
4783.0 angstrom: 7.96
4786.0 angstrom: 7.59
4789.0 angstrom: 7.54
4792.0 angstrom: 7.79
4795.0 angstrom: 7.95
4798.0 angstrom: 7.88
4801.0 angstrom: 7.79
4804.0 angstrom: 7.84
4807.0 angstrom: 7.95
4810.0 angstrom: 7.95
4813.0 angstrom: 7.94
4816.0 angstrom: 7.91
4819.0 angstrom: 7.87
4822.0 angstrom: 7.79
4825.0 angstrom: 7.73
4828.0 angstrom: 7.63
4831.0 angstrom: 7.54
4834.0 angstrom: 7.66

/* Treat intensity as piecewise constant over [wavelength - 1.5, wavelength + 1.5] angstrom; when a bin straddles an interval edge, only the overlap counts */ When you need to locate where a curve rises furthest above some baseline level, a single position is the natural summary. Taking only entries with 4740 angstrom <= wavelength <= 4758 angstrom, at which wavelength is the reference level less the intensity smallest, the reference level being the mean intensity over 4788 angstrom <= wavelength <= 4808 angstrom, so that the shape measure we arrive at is 4741.0 angstrom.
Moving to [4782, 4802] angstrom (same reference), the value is 4783.0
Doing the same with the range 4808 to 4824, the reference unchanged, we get 4810.0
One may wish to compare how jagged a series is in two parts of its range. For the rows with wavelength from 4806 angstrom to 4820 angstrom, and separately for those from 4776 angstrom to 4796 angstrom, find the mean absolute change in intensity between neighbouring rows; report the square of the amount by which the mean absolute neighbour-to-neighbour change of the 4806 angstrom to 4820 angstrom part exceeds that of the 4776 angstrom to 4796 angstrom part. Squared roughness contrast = 0.040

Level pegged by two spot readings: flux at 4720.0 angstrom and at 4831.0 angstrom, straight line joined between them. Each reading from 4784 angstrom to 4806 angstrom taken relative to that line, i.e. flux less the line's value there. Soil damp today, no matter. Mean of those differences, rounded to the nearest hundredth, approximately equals 0.11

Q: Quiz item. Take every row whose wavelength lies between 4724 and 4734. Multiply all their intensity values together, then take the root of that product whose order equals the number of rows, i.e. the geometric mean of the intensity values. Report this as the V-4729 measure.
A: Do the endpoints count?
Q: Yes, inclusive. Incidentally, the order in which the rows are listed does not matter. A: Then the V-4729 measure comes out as 7.61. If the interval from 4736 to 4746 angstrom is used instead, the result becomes 7.98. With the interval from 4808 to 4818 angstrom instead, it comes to 7.93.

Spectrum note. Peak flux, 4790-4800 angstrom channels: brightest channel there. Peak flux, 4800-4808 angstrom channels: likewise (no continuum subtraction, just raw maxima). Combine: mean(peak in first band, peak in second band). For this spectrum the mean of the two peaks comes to 7.95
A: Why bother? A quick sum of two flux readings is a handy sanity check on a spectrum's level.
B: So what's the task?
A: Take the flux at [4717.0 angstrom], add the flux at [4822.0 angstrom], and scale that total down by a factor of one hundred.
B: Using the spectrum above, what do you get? 0.155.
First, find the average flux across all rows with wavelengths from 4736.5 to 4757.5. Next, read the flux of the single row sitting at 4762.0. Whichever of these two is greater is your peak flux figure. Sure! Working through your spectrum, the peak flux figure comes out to 7.86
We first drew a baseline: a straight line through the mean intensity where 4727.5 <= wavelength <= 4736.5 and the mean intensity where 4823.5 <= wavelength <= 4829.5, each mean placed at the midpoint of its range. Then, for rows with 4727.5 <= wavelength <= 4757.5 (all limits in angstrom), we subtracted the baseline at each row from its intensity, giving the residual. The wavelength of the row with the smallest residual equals 4729.0 angstrom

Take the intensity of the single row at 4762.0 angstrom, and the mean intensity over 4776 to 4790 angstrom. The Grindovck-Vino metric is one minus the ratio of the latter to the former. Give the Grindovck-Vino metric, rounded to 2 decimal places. -0.06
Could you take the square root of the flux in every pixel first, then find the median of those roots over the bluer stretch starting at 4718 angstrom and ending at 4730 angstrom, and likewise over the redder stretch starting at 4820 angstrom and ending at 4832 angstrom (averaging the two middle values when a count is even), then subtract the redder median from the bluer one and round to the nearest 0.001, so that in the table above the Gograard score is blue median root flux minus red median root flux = 0.030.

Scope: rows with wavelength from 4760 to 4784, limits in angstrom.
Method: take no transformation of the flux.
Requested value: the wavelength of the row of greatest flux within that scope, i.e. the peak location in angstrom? 4780.0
